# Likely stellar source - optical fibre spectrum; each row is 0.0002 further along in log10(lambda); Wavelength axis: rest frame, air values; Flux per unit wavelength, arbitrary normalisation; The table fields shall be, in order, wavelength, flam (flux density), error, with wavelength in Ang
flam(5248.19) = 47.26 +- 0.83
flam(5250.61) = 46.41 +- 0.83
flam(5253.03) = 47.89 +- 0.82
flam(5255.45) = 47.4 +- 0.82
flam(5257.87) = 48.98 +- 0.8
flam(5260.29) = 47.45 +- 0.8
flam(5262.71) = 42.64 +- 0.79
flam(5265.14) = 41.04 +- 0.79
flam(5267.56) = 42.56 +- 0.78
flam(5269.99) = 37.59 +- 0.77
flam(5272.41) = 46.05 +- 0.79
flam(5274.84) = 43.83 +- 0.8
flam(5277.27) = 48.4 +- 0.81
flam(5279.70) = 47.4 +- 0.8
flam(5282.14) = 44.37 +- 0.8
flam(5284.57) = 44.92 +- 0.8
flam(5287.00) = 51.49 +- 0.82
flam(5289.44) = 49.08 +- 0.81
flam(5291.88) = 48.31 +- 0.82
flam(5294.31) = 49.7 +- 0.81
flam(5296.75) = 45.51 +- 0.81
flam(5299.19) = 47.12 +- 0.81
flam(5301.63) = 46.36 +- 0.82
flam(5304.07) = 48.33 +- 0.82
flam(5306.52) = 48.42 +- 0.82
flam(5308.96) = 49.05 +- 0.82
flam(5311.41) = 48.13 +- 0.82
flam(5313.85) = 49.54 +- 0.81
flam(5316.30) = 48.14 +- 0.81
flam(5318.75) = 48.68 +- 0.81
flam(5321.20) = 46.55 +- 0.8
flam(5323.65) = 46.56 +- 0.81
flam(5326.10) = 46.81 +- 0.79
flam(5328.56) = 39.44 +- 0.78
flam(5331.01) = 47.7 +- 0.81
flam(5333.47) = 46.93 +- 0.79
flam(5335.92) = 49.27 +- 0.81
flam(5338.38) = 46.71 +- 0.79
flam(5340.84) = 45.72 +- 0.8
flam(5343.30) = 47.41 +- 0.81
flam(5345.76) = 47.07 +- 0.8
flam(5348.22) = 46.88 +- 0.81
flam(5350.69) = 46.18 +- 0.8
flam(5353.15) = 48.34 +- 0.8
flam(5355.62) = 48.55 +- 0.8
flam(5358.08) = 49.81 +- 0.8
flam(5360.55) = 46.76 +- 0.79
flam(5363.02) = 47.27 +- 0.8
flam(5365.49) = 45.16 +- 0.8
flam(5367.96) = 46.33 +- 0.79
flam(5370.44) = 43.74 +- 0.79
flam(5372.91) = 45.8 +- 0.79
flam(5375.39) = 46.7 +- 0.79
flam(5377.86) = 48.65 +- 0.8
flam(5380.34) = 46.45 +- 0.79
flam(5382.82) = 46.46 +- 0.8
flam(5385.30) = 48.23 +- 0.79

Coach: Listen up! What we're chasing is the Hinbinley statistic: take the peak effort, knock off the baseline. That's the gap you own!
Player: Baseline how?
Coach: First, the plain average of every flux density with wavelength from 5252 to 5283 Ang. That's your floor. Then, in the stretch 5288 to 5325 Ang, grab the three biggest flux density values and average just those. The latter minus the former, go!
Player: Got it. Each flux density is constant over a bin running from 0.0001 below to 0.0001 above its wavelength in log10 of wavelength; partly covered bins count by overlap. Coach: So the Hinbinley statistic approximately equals 4.4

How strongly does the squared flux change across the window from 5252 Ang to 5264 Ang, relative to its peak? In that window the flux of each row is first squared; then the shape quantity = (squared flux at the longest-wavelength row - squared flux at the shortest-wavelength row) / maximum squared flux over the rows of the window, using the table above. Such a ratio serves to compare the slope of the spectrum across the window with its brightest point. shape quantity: -0.20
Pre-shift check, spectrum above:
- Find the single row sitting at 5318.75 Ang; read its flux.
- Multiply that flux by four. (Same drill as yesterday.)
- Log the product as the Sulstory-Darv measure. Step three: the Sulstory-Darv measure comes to 195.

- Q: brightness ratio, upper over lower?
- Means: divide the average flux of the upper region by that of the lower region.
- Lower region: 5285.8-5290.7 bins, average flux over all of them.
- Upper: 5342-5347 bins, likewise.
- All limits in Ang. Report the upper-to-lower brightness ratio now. 0.94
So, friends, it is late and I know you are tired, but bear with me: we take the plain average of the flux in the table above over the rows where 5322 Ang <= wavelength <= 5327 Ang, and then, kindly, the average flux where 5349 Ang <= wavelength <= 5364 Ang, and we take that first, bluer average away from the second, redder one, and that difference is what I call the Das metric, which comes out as 1.1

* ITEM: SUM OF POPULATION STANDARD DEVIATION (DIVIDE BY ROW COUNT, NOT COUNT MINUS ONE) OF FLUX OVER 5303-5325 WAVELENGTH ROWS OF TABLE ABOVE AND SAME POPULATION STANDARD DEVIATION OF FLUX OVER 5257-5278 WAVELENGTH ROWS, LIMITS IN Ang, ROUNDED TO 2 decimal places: 4.50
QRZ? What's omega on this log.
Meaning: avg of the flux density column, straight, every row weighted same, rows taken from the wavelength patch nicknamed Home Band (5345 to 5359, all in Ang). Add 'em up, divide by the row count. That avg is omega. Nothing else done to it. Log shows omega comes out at 47.8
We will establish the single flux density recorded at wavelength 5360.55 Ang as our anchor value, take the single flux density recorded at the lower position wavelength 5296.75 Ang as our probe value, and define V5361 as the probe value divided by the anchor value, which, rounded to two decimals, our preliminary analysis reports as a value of 0.97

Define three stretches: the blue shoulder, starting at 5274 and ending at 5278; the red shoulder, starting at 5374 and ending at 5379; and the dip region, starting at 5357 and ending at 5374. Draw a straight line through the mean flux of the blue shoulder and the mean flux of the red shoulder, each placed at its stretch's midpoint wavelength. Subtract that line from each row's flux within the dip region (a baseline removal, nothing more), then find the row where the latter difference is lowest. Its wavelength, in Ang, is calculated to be 5370.44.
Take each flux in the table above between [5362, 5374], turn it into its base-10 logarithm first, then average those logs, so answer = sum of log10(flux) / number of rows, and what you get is 1.66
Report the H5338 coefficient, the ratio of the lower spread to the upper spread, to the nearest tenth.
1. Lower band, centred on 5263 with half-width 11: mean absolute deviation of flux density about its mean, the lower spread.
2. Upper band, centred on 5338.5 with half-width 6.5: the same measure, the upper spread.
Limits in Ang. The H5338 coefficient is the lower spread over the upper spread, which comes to 3.6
